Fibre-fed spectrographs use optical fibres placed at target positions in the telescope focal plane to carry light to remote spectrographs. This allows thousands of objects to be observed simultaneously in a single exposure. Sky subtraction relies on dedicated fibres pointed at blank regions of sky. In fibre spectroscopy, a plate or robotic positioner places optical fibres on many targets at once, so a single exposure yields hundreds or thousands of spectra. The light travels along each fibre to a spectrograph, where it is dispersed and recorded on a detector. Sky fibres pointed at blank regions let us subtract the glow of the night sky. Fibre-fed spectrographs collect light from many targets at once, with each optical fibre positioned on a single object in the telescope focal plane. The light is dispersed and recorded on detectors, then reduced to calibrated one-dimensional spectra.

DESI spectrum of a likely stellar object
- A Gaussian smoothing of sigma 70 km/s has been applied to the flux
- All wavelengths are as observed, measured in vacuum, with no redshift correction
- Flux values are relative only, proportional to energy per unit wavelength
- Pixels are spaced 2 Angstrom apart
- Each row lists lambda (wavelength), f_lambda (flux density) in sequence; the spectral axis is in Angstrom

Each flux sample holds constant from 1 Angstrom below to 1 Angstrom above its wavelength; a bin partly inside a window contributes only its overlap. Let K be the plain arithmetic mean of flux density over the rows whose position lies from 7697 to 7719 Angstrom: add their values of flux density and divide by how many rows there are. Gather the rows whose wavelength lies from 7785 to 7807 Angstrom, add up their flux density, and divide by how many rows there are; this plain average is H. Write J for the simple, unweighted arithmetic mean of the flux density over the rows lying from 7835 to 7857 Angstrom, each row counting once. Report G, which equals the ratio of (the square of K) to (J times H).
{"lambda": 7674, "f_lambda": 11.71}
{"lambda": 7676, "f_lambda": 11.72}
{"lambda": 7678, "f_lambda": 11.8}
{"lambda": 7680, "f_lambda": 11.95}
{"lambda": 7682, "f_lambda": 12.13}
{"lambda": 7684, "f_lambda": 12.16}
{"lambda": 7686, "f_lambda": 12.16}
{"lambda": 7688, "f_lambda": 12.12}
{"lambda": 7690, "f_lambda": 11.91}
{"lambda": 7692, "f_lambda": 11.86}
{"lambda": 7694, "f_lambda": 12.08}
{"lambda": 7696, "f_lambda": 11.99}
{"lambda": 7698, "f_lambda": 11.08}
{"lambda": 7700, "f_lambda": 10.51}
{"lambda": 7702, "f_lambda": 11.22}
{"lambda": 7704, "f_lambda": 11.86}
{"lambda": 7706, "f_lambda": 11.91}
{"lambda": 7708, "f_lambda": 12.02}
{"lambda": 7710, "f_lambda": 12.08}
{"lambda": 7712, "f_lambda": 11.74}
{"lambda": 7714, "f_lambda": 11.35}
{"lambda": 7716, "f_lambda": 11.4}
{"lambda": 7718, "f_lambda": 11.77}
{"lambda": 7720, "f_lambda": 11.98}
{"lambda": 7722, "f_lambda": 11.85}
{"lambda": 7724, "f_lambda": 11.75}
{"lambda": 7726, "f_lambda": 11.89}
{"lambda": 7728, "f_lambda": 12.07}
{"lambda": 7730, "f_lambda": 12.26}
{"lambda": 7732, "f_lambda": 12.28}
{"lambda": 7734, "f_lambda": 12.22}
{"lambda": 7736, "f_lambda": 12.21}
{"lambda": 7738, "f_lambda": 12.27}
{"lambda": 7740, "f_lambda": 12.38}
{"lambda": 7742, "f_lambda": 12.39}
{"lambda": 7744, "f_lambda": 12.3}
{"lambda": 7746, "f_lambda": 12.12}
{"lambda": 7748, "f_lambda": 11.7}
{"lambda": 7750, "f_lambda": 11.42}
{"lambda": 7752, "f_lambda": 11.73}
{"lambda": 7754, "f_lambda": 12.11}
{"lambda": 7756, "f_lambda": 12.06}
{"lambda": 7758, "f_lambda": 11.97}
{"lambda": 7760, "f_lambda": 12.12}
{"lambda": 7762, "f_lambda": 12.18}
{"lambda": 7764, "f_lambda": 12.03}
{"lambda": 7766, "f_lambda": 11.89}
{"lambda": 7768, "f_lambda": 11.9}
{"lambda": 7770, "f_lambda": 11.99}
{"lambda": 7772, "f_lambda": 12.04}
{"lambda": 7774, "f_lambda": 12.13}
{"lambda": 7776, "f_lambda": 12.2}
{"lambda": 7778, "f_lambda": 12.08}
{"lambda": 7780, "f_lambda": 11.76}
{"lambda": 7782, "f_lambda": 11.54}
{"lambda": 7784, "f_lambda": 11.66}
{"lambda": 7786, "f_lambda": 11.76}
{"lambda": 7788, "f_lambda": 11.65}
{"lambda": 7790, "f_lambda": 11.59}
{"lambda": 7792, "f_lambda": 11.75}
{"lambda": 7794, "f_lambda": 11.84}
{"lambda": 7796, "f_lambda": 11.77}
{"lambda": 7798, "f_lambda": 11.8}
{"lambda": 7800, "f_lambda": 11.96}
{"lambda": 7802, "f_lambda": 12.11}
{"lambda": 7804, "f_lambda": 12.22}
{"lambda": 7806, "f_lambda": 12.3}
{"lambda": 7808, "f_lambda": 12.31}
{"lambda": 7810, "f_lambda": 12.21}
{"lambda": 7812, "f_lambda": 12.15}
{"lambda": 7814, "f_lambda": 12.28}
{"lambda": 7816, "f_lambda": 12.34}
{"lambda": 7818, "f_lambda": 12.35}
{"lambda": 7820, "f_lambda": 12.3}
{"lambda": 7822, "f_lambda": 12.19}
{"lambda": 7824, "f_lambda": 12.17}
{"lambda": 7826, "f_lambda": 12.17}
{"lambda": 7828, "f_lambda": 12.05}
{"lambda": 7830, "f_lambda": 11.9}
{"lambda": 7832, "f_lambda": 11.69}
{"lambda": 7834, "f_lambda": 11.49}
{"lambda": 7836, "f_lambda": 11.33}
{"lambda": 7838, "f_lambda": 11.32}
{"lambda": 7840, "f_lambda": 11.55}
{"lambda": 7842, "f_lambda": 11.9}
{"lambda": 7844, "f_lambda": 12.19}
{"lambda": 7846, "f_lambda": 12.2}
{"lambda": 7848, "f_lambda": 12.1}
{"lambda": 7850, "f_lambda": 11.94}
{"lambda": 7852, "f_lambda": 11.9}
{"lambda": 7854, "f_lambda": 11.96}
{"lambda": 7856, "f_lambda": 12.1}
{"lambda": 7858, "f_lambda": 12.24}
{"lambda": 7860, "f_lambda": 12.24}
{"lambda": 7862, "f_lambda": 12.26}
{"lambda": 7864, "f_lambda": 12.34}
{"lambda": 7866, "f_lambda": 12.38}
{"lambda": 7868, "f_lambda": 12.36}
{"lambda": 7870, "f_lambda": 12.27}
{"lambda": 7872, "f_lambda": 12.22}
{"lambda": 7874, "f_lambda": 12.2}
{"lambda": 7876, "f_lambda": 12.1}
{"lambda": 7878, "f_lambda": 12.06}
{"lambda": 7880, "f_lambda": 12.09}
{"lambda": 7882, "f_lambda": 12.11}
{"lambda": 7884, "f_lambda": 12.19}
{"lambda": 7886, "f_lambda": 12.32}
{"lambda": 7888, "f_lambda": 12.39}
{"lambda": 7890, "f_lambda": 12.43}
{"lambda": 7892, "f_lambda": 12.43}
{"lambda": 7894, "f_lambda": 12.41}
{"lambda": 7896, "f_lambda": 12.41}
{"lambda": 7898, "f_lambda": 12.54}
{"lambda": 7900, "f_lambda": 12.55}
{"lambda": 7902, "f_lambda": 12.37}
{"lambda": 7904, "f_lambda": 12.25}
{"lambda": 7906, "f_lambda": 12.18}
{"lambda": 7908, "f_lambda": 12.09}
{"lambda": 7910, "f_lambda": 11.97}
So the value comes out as 0.944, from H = 11.9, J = 11.9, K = 11.5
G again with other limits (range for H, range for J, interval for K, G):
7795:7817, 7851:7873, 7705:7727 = 0.939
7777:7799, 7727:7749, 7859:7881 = 1.044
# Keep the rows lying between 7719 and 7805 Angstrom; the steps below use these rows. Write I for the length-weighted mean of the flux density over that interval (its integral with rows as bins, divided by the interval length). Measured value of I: 12.0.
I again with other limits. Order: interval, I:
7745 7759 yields 11.9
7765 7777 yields 12.0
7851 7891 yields 12.2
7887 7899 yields 12.4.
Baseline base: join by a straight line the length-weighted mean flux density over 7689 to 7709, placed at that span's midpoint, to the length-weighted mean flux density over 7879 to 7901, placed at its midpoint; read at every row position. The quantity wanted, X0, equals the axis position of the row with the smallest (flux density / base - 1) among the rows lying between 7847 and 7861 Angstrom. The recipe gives 7852 Angstrom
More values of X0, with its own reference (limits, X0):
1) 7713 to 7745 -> 7714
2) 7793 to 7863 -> 7838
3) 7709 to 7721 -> 7714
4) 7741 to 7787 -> 7750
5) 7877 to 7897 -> 7878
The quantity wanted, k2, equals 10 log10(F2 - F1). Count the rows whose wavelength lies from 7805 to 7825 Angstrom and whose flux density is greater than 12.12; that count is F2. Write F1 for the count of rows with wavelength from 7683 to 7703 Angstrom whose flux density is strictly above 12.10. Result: 8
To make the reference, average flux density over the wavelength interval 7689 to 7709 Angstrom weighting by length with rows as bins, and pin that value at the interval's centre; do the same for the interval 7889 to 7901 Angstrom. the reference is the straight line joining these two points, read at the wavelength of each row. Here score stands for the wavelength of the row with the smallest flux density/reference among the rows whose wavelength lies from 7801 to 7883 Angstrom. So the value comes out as 7838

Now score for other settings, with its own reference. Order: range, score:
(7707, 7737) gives 7714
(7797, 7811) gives 7798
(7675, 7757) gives 7700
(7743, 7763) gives 7750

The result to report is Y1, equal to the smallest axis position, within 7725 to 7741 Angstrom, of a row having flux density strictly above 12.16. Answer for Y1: 7730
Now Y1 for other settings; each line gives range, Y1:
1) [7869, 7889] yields 7870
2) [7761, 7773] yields 7762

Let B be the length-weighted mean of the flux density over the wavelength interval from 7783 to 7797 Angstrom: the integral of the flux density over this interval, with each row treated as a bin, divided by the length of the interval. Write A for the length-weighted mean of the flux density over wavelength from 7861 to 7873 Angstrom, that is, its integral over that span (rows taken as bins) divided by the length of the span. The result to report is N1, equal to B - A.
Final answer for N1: -0.59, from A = 12.3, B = 11.7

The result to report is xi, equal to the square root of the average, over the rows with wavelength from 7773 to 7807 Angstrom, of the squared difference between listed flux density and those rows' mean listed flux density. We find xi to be 0.23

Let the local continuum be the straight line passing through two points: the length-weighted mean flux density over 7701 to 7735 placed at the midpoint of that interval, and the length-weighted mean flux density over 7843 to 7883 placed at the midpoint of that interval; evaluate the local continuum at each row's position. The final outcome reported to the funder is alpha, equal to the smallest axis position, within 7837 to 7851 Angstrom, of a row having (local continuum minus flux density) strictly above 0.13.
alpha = 7838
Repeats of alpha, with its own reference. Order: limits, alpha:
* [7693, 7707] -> 7698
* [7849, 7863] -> 7850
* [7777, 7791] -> 7780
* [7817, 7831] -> 7830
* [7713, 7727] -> 7714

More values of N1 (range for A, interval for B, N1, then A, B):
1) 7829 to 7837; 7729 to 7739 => 0.65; 11.6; 12.2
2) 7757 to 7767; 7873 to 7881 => 0.07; 12.0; 12.1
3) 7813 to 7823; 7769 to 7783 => -0.33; 12.3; 12.0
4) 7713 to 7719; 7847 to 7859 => 0.53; 11.5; 12.0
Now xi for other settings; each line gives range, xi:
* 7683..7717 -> 0.45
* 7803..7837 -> 0.30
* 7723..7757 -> 0.27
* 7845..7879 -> 0.14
